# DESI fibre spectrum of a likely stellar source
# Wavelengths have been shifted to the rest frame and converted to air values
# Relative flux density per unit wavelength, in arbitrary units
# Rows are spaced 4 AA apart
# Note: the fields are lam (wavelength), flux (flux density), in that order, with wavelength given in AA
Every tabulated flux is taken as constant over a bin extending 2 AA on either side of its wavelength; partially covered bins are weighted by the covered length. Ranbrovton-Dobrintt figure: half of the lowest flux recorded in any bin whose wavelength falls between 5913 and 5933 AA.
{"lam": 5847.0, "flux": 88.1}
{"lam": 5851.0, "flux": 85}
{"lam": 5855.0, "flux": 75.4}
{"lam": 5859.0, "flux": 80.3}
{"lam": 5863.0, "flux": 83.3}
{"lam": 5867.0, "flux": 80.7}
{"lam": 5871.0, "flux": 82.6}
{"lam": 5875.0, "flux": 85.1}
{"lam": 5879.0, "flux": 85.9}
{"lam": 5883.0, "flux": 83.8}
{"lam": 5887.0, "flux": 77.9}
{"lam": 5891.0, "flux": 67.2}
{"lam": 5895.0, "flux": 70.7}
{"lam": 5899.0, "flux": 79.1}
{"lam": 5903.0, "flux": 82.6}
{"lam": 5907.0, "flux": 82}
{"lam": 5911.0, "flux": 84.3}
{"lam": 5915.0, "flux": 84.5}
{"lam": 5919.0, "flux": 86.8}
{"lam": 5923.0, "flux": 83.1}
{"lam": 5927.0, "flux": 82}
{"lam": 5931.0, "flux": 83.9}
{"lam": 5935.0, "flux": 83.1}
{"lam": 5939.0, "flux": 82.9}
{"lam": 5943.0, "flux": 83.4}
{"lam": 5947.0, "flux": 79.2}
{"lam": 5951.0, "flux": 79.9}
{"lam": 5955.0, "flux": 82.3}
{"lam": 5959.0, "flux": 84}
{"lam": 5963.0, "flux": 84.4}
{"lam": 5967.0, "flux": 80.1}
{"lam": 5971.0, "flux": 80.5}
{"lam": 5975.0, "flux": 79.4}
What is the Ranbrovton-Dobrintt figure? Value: 41.0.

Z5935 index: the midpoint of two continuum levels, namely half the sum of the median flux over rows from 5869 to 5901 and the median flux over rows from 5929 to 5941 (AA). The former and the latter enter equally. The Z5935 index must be 82.0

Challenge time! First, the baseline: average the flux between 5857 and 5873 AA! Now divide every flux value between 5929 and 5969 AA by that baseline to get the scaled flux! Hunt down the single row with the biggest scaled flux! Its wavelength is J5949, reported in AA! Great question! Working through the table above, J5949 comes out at 5963.0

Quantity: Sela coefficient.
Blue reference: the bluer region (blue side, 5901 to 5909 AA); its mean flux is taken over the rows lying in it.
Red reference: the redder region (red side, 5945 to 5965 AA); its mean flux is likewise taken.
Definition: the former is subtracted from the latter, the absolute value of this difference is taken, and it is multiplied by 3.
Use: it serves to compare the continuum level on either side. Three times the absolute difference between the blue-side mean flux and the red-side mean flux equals 1.0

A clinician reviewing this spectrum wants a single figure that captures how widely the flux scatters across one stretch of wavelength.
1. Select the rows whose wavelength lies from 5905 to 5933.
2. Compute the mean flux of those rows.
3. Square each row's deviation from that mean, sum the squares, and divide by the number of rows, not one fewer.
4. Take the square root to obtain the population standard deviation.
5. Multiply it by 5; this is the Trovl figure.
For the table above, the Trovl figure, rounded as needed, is 7.7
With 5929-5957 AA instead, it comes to 8.4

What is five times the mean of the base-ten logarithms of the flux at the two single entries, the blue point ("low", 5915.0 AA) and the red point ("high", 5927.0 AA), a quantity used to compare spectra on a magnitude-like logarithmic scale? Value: 9.60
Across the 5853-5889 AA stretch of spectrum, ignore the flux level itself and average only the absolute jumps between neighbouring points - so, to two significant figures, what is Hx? 3.0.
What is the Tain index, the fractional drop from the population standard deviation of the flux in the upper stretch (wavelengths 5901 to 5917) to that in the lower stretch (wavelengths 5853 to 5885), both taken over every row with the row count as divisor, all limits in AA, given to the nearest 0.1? -1.9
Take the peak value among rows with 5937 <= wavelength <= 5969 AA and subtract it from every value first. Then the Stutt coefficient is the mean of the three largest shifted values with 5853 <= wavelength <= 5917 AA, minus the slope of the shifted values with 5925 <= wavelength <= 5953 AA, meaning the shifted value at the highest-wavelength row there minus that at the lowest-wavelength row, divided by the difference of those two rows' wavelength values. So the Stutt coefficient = 0.9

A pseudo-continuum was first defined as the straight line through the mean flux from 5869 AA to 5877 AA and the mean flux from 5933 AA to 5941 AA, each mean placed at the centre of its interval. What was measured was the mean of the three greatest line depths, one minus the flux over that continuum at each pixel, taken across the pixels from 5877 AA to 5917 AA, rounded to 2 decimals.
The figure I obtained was 0.14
